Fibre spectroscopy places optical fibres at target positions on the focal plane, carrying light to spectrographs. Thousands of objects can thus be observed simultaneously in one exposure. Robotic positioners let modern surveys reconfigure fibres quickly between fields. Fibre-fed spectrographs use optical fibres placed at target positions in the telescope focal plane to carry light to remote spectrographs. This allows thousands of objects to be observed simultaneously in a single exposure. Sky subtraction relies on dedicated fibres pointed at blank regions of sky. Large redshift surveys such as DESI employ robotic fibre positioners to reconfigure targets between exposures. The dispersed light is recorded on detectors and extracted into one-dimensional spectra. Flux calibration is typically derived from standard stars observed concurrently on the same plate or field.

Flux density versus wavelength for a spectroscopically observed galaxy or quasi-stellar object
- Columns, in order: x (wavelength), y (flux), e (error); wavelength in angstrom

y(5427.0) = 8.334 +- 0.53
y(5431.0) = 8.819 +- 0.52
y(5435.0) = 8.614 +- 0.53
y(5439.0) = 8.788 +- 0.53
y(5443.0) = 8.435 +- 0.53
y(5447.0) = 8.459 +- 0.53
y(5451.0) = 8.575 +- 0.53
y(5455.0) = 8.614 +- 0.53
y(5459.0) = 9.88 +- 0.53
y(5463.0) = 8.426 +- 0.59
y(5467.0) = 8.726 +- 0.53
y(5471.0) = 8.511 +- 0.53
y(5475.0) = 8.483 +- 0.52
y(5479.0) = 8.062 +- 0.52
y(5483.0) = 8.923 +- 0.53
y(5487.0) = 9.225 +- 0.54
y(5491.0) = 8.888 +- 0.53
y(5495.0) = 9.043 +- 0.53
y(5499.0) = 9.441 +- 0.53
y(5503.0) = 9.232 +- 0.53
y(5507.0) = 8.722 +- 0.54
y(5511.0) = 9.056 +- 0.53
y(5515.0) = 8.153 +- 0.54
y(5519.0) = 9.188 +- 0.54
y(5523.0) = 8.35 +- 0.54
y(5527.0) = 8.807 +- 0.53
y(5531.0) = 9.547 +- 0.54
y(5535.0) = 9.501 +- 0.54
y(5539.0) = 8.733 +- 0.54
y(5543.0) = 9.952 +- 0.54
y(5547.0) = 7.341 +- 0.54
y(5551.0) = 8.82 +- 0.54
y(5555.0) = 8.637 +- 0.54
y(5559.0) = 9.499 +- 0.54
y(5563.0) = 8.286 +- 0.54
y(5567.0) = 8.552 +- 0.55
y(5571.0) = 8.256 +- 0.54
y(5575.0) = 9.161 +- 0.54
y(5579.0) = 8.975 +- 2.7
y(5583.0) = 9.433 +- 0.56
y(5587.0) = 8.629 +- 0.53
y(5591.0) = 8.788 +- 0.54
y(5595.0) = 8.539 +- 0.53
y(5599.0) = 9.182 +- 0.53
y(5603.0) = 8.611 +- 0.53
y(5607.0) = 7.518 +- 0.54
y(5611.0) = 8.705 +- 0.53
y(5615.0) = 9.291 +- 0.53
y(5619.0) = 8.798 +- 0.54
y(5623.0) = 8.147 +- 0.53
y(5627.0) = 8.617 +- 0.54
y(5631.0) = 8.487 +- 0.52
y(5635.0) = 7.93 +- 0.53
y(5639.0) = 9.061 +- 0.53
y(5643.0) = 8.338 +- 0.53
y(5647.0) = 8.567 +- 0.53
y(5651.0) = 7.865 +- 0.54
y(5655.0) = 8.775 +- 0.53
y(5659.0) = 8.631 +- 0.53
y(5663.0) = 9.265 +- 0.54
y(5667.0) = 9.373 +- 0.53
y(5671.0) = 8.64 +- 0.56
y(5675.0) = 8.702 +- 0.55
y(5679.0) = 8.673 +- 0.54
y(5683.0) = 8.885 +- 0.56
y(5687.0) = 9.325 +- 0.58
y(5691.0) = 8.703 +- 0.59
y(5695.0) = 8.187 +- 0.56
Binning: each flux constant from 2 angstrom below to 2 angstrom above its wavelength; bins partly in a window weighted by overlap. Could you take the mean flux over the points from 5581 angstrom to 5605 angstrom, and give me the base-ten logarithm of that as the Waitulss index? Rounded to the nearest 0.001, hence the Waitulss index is 0.948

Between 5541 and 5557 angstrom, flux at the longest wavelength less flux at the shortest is -1.3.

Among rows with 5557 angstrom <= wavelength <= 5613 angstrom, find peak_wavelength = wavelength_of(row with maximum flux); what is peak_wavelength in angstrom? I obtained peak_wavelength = 5559.0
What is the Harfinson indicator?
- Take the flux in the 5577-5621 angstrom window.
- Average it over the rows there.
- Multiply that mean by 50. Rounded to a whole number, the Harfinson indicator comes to 438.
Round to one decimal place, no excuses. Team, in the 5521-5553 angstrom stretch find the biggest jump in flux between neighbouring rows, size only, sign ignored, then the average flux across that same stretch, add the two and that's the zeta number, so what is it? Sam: 11.5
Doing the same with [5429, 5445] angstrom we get 9.0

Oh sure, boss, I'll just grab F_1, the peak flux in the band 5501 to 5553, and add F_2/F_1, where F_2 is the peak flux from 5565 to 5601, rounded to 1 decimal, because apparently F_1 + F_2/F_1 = 10.9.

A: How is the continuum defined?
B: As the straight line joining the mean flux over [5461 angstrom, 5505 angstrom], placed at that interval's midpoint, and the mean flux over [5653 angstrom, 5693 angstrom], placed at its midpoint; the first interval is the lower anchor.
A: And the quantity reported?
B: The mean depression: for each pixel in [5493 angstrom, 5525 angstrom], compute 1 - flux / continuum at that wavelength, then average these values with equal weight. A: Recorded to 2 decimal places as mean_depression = -0.01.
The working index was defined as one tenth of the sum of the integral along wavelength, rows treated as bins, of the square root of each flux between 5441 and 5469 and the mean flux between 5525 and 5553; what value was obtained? 9.17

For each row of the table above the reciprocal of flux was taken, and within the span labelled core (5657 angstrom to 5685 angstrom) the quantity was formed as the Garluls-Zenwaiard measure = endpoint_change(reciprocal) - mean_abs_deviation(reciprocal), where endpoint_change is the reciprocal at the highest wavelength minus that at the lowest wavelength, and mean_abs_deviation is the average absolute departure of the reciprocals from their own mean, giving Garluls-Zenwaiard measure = -0.006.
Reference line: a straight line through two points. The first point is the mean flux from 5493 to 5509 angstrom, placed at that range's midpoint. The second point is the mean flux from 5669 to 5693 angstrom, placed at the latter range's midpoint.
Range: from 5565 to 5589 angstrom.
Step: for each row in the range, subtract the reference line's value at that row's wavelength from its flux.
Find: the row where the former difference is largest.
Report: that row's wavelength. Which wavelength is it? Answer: 5583.0 angstrom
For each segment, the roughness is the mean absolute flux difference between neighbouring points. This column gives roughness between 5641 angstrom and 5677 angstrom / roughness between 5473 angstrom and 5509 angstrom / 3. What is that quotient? 0.37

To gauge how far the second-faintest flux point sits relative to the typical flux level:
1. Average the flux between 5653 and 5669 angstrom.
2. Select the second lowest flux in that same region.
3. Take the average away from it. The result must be -0.236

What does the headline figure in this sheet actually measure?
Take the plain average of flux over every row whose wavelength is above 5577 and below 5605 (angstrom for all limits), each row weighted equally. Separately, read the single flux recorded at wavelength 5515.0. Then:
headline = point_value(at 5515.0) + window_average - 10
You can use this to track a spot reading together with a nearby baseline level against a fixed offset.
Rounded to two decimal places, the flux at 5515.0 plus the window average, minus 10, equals 7.03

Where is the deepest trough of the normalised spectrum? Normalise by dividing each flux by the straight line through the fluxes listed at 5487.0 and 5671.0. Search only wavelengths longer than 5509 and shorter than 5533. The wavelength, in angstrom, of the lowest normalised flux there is 5515.0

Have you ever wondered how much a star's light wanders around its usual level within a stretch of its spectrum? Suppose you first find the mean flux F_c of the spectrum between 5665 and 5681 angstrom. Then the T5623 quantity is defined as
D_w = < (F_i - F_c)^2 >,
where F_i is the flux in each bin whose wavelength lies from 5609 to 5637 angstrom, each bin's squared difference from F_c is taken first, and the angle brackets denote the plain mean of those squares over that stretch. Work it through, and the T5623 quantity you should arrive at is 0.25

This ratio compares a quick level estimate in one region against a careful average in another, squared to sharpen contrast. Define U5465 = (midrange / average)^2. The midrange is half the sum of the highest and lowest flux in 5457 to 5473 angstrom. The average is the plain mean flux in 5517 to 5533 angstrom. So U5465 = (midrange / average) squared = 1.04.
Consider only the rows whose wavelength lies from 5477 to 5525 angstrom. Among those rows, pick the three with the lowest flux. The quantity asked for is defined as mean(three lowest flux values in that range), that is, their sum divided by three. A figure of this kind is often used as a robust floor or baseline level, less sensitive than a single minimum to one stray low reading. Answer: 8.19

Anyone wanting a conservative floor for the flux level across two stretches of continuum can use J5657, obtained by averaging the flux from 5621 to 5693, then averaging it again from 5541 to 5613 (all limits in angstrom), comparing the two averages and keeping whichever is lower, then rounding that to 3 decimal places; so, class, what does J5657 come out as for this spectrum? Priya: 8.666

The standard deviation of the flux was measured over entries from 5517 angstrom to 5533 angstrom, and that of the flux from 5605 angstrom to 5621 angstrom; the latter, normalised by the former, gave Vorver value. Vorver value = 1.5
